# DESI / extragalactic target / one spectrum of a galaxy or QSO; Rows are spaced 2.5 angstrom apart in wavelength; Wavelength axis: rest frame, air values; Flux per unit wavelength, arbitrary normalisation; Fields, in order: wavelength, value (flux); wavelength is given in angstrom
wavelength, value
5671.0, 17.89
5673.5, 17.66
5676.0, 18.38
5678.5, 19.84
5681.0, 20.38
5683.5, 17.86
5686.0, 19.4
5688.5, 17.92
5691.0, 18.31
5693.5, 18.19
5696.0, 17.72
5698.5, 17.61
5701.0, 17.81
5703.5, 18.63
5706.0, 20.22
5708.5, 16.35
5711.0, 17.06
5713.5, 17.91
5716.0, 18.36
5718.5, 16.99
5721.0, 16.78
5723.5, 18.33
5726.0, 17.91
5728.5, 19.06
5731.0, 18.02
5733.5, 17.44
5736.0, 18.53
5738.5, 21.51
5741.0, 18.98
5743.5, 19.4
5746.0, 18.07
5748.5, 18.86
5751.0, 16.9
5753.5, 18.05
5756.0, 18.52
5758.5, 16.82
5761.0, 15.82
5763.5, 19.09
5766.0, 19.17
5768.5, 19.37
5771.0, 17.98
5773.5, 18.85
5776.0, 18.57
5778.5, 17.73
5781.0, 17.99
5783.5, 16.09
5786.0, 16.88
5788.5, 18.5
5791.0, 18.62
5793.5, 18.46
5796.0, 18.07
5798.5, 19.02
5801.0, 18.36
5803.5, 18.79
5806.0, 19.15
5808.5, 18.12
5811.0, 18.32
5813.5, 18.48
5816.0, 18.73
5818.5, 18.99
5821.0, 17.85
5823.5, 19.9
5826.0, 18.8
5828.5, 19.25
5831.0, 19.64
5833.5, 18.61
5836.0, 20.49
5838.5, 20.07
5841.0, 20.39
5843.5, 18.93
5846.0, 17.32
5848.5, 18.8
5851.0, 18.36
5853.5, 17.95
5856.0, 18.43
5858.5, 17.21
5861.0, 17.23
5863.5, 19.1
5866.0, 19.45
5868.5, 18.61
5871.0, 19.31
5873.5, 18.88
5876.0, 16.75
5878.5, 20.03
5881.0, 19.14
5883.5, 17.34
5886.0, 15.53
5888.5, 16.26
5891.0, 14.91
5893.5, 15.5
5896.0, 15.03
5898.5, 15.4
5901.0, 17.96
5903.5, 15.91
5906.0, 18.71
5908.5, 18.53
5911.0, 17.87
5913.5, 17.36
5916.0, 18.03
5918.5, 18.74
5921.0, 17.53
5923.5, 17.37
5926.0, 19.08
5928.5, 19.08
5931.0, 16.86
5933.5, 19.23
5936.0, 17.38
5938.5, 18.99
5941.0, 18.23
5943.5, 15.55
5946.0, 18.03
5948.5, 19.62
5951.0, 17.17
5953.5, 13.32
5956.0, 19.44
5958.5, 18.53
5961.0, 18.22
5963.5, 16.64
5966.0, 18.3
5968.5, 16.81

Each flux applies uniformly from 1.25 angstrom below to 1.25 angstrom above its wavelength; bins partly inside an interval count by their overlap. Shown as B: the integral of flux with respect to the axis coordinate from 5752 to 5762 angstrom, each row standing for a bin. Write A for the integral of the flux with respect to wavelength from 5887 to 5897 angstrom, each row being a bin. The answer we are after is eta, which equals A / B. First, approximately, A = 154.4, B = 173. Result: 0.89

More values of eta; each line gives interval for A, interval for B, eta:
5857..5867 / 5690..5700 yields 1.02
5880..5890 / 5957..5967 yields 0.94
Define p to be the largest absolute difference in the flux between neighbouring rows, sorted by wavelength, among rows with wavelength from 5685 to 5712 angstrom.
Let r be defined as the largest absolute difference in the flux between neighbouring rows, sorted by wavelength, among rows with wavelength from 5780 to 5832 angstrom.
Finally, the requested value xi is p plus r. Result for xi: 5.9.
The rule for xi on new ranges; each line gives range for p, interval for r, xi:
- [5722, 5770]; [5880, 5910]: 6.1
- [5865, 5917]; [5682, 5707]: 4.9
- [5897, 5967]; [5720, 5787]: 9.4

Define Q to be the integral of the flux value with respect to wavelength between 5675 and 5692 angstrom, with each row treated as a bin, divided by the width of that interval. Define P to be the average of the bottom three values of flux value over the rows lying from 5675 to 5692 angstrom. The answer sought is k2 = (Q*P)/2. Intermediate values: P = 18.0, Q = 18.9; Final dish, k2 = 170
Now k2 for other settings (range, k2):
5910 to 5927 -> 157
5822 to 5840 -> 184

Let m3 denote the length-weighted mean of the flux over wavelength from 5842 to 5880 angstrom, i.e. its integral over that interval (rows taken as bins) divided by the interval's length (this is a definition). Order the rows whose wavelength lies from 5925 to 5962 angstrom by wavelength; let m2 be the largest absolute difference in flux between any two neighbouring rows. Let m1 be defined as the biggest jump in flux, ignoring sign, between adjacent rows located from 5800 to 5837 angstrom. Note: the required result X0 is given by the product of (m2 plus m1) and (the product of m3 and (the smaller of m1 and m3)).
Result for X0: 309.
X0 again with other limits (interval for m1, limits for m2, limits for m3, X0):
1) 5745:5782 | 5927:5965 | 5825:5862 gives 577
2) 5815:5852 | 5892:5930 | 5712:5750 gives 183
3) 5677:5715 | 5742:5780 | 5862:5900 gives 481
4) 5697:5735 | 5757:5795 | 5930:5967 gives 489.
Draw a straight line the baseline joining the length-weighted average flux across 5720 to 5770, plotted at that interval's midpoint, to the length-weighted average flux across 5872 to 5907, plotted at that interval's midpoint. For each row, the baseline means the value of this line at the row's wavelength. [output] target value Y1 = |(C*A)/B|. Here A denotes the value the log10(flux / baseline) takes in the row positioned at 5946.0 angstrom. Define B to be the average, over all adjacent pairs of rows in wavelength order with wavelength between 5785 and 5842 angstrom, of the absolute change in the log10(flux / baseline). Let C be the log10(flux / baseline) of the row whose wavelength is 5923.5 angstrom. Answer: 0.0470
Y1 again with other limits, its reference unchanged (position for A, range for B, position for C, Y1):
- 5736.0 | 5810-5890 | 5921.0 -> 0.0023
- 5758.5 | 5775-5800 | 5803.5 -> 0.0428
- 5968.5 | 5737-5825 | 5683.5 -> 0.0183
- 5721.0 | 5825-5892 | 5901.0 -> 0.0479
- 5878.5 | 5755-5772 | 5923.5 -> 0.0417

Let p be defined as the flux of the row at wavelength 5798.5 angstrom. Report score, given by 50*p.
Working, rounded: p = 19.02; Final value 951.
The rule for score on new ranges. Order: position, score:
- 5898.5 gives 770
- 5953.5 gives 666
